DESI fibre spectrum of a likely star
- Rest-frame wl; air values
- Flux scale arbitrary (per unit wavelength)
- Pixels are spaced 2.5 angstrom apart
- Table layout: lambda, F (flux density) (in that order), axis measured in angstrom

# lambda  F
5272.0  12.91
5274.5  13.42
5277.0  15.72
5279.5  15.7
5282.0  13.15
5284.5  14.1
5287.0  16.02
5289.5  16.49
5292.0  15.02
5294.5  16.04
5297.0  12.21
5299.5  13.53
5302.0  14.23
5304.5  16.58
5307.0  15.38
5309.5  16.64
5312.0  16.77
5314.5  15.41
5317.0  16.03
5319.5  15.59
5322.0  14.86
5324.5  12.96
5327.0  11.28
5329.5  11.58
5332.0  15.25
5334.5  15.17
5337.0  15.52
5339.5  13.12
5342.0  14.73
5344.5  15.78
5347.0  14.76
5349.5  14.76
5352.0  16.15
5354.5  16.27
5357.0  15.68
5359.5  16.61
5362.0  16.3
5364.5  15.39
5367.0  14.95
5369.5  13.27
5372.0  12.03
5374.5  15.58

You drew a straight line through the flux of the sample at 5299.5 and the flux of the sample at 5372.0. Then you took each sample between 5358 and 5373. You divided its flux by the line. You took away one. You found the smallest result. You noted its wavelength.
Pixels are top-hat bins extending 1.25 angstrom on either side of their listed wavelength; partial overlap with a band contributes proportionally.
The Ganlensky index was 5372.0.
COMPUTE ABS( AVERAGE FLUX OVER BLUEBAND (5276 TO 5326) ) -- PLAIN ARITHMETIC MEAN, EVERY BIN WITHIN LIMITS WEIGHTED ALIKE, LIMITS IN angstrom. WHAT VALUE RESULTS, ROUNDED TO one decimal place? 15.1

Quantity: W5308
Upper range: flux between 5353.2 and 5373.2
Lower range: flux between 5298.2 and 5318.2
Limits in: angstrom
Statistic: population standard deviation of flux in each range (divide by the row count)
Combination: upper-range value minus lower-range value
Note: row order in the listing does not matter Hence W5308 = 0.40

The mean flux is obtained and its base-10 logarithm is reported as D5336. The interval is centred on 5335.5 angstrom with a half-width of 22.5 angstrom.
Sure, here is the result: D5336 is 1.17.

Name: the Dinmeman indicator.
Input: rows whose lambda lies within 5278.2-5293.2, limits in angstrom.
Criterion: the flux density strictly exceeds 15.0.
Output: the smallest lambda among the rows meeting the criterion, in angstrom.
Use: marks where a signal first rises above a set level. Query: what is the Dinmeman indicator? 5279.5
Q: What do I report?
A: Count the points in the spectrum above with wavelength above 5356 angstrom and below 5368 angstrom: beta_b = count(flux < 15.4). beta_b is 2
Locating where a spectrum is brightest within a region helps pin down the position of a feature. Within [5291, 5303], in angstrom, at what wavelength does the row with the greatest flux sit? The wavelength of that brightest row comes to 5294.5 angstrom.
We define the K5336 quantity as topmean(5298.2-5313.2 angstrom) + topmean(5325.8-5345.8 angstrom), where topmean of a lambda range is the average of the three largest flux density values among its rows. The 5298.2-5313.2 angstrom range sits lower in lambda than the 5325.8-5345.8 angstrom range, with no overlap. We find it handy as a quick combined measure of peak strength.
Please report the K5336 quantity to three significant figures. 32.2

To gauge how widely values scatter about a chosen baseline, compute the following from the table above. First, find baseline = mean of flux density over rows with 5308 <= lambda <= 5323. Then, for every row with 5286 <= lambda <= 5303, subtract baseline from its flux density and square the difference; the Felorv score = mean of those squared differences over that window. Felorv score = 3.3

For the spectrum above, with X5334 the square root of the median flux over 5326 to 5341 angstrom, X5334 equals 3.76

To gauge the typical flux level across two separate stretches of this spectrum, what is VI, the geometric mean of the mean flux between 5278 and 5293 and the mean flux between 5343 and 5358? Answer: 15.3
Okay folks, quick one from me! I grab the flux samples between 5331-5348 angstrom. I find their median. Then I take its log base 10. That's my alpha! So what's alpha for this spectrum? 1.18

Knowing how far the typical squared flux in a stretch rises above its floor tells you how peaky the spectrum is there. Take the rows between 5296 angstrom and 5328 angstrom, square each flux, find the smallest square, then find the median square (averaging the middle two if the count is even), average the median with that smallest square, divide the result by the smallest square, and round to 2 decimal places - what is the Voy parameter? 1.43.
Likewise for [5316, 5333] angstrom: 1.37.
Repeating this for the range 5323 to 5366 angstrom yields 1.41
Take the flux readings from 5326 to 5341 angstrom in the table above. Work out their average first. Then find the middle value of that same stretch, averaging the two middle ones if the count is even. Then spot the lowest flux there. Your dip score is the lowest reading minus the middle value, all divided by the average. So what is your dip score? -0.21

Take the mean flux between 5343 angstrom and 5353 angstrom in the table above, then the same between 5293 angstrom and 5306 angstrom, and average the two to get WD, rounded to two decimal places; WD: 14.94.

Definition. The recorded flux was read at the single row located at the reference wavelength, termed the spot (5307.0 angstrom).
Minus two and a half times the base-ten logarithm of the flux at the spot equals -2.97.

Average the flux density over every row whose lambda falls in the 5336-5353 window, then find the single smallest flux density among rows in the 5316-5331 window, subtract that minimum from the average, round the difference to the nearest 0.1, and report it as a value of 3.7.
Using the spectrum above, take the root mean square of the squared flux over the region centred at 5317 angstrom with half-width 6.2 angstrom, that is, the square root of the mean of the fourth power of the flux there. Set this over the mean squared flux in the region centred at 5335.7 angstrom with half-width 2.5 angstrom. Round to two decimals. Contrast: 1.06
